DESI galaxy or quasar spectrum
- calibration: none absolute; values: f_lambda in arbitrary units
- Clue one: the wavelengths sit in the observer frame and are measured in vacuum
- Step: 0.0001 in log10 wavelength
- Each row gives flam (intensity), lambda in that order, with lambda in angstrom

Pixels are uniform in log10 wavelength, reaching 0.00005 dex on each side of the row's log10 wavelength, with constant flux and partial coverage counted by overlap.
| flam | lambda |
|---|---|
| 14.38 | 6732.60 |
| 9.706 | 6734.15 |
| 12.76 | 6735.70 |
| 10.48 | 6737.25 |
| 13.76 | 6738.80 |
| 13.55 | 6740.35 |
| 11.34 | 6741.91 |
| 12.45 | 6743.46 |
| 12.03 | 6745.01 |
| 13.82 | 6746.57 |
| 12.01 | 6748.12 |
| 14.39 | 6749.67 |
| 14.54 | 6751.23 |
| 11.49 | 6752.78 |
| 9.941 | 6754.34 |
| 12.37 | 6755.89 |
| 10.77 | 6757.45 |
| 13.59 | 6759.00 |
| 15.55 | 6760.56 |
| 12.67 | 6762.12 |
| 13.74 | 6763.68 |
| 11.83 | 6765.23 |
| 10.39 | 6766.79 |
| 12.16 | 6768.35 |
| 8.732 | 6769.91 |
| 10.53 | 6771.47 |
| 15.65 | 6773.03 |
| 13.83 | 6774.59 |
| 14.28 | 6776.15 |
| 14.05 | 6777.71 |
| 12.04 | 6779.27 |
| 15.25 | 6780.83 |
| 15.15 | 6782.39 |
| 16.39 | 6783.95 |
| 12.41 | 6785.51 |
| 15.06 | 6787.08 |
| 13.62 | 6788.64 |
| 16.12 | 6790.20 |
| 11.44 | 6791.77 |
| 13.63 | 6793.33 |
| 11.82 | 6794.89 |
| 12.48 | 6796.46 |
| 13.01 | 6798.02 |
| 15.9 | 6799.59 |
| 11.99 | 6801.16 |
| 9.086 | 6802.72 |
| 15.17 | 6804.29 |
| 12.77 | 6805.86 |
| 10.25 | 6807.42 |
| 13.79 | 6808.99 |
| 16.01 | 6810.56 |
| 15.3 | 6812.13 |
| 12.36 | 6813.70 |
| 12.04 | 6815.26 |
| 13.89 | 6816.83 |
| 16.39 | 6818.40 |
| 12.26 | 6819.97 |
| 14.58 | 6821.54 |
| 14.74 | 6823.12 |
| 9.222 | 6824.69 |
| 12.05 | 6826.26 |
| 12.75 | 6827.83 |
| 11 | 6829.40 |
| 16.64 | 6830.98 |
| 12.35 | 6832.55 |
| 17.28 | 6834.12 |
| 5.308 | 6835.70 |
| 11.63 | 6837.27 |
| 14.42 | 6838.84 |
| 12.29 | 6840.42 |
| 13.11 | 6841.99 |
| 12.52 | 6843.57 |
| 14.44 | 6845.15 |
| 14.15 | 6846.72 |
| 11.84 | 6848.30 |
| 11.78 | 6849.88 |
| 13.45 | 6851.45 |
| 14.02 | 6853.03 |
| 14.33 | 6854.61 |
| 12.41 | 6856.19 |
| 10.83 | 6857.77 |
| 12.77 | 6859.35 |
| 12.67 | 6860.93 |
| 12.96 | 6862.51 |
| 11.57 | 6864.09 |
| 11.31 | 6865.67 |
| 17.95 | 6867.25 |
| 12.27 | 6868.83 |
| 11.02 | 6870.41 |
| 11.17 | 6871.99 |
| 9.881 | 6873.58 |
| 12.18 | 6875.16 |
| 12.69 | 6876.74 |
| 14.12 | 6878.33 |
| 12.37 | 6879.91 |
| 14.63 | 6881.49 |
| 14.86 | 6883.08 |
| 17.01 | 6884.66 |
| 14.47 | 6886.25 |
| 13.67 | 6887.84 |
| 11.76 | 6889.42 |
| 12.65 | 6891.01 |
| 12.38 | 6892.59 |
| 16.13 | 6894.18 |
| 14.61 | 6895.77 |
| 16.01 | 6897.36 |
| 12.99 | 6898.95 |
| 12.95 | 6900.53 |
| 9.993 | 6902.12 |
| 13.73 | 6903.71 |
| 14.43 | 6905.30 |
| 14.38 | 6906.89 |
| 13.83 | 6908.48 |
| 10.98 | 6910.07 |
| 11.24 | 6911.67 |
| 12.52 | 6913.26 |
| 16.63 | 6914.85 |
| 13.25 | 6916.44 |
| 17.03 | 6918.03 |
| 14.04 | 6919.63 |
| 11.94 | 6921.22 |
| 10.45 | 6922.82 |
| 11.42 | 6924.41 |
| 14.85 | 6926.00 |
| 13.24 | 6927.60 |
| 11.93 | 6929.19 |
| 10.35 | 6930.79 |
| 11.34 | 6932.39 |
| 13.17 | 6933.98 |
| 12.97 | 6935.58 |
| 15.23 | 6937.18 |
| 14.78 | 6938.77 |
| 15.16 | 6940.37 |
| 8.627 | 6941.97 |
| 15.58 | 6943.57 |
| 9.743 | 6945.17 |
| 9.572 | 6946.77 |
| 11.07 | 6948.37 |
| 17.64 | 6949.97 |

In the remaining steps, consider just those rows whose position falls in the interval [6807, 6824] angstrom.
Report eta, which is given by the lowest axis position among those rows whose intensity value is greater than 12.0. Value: 6808.99 angstrom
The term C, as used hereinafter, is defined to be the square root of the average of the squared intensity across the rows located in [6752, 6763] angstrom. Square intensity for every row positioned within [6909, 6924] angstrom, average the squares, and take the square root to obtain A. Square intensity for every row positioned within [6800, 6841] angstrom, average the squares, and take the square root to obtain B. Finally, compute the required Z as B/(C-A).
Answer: -15.5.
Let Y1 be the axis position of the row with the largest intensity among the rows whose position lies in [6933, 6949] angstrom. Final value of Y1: 6943.57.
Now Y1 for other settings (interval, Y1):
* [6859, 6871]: 6867.25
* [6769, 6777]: 6773.03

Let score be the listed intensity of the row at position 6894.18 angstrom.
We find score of 16.13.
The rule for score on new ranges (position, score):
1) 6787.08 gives 15.06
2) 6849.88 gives 11.78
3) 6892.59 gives 12.38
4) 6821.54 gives 14.58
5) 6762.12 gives 12.67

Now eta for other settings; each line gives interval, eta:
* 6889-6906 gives 6891.01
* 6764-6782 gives 6768.35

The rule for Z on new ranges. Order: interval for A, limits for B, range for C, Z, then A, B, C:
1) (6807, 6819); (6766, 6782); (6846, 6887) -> -17.3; 13.9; 12.9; 13.2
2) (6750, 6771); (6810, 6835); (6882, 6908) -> 8.1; 12.3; 13.9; 14.0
